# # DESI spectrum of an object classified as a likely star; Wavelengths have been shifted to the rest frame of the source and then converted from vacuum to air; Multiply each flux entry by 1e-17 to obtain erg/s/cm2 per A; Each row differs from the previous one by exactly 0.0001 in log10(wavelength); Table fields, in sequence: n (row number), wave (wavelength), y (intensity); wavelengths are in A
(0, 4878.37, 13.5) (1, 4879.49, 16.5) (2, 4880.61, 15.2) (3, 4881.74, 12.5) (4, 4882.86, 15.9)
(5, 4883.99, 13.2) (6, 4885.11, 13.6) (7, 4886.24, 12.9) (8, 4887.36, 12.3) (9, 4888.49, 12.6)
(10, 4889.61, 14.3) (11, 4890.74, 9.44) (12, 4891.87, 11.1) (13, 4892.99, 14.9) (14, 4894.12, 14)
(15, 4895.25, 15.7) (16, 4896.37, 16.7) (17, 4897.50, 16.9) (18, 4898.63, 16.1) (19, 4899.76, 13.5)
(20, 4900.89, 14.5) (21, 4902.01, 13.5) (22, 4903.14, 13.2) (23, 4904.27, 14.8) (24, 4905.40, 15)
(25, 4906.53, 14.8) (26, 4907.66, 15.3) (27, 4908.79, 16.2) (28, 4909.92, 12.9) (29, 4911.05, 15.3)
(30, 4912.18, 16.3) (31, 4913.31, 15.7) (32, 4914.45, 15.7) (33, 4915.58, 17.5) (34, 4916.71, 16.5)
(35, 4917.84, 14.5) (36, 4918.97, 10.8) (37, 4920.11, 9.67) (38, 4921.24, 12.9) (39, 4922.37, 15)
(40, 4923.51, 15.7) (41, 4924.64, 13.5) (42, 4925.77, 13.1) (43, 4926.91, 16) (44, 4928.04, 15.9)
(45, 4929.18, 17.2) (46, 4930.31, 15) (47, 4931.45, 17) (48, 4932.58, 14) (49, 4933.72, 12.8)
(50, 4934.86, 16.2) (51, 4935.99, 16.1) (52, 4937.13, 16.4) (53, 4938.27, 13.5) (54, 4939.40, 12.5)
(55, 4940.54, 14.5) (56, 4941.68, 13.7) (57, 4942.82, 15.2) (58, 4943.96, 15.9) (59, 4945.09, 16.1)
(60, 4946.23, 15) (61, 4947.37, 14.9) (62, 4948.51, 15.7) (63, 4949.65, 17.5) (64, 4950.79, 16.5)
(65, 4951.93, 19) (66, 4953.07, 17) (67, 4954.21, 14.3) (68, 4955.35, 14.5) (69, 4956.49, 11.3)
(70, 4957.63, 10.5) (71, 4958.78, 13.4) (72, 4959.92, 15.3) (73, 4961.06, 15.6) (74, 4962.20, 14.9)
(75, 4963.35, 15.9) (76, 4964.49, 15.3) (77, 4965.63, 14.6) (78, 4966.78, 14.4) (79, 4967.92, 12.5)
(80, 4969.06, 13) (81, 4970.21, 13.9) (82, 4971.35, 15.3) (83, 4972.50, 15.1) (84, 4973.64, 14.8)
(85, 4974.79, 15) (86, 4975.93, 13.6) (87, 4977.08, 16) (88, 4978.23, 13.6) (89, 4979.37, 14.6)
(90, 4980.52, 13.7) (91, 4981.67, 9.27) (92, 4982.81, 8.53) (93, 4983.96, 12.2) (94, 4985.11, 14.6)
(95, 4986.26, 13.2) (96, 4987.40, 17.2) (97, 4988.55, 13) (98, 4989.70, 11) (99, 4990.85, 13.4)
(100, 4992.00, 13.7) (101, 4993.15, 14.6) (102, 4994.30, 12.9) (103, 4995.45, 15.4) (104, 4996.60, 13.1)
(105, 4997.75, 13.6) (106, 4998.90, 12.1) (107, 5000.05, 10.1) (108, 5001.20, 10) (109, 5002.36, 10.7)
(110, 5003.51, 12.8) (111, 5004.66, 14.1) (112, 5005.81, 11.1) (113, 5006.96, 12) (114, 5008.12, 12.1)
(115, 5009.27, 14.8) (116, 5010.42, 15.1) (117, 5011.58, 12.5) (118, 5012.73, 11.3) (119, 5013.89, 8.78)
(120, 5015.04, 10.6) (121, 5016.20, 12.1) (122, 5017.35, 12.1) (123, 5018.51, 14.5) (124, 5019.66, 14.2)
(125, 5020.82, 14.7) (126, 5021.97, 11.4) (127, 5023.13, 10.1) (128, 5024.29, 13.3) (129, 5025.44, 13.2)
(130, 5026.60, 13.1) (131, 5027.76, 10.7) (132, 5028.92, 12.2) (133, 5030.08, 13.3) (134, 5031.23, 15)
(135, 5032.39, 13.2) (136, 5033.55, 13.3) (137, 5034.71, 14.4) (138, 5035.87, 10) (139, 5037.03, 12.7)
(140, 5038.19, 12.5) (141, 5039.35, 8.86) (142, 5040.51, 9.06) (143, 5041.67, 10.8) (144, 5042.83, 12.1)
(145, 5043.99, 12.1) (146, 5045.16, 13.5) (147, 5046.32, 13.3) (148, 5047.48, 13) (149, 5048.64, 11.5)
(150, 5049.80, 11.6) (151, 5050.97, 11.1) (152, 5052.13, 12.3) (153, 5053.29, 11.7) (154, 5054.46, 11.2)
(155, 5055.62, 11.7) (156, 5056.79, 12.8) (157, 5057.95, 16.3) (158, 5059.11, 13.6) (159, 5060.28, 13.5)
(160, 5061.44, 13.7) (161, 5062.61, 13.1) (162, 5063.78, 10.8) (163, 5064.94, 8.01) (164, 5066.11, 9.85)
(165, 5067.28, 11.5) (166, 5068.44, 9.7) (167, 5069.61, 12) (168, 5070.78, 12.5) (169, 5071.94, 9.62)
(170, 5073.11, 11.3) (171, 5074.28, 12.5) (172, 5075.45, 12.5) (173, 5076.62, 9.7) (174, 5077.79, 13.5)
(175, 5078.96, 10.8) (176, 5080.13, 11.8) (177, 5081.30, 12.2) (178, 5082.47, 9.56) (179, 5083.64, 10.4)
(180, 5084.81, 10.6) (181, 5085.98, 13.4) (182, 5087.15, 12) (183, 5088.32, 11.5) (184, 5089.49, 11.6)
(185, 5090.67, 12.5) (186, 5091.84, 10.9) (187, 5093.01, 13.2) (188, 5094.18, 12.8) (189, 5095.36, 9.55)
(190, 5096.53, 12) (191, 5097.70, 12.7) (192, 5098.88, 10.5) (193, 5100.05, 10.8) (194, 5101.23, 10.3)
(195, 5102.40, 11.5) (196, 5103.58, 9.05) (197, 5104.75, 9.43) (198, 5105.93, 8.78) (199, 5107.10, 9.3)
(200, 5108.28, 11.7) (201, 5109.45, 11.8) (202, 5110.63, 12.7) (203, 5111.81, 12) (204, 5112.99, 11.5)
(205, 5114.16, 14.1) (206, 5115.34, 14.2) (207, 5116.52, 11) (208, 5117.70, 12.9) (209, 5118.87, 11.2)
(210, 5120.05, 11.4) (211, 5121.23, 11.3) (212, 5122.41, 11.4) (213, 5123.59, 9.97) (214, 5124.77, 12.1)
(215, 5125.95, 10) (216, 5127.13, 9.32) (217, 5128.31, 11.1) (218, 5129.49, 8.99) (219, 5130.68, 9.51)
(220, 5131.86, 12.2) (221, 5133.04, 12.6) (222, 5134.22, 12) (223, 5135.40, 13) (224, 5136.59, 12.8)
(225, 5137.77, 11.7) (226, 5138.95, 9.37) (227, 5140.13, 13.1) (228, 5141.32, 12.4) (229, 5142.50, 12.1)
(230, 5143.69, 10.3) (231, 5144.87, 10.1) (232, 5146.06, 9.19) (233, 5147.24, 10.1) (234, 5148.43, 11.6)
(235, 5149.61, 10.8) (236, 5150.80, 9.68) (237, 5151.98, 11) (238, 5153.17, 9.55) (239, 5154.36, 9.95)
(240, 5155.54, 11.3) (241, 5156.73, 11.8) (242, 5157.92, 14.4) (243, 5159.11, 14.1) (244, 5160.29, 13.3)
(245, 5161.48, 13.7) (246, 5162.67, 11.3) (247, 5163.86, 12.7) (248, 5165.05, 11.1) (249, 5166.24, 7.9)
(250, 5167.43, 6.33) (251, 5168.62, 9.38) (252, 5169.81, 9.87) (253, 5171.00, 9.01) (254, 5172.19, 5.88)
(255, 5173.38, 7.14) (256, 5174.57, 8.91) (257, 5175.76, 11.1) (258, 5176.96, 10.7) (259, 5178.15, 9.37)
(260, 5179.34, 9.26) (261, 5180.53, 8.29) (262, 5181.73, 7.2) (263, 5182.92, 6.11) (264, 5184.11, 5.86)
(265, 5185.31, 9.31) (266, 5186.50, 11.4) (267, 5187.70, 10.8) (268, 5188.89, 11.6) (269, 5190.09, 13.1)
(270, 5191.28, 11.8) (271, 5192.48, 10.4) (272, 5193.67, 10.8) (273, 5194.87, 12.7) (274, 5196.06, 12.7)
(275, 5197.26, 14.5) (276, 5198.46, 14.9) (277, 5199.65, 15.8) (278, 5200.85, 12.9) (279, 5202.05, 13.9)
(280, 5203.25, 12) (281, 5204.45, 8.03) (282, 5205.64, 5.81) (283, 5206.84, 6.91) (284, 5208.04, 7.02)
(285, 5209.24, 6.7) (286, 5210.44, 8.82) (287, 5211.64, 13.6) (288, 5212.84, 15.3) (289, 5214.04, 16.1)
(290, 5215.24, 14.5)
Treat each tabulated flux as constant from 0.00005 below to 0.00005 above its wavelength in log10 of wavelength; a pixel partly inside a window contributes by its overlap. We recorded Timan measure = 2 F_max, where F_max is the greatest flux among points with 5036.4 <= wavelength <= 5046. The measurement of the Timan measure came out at 27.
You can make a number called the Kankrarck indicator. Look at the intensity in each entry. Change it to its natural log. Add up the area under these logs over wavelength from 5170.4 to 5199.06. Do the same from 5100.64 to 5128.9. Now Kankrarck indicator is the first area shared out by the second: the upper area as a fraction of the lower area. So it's 0.962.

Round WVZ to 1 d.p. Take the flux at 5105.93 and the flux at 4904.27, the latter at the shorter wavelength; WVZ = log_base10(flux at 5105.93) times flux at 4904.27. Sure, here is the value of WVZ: 14.0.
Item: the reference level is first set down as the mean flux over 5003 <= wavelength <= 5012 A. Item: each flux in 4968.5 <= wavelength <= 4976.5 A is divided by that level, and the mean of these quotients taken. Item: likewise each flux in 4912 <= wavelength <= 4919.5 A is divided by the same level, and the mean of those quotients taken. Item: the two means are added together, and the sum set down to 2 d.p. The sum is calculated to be 2.27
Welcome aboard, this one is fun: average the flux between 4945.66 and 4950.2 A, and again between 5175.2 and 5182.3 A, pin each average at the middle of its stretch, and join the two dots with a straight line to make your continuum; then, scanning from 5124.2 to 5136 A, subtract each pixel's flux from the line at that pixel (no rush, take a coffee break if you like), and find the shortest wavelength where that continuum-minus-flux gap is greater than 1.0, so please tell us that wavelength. 5127.13 A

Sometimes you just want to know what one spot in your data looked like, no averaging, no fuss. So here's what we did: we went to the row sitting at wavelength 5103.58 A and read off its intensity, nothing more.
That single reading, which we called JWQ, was 9.05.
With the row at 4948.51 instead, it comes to 15.7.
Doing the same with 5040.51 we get 9.06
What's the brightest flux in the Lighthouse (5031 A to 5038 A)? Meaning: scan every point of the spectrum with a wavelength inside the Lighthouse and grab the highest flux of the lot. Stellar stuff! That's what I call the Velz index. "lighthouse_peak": 15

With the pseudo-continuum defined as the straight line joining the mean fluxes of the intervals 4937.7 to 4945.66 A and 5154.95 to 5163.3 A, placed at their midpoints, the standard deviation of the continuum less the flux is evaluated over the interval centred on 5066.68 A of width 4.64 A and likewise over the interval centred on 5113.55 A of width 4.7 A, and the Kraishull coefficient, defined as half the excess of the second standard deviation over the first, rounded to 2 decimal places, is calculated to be -0.01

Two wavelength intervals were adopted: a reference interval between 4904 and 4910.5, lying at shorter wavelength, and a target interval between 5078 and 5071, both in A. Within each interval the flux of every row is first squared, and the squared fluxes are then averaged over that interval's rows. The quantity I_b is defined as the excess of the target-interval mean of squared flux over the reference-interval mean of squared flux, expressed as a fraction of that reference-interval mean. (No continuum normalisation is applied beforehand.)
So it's -0.4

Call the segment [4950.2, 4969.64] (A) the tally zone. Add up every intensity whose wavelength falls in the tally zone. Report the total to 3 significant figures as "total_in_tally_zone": 248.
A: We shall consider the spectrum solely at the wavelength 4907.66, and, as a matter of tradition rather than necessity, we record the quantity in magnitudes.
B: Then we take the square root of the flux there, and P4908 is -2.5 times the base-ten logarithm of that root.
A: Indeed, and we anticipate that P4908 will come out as -1.5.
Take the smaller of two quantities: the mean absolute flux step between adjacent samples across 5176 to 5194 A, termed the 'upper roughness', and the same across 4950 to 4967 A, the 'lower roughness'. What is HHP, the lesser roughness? 1.2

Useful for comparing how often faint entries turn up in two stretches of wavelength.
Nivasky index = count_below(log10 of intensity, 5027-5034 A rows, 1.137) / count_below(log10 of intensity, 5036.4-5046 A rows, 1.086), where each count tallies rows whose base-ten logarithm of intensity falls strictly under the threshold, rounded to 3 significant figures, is 1.00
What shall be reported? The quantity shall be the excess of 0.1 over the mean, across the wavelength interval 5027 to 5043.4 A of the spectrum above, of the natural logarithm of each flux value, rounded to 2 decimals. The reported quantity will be -2.37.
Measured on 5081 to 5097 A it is -2.34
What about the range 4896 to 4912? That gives -2.60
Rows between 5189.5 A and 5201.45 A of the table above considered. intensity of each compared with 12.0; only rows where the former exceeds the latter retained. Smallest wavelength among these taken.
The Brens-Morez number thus 5190.09 A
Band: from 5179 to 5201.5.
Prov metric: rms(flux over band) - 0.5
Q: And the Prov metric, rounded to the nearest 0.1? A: 10.9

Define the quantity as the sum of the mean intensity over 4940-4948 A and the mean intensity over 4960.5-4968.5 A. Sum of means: 30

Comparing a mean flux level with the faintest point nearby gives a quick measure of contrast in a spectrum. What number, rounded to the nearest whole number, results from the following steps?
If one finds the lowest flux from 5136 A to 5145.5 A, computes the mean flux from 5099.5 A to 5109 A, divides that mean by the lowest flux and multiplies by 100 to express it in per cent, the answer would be 108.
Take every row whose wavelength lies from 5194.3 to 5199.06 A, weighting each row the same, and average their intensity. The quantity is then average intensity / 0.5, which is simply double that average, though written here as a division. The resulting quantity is 27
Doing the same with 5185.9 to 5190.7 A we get 23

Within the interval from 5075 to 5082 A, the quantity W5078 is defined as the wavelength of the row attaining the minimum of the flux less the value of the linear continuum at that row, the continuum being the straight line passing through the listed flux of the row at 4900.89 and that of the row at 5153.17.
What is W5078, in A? 5076.62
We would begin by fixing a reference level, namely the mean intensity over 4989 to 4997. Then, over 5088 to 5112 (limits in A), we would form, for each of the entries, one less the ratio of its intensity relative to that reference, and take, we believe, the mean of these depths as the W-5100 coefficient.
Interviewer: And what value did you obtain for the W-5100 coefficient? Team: 0.17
